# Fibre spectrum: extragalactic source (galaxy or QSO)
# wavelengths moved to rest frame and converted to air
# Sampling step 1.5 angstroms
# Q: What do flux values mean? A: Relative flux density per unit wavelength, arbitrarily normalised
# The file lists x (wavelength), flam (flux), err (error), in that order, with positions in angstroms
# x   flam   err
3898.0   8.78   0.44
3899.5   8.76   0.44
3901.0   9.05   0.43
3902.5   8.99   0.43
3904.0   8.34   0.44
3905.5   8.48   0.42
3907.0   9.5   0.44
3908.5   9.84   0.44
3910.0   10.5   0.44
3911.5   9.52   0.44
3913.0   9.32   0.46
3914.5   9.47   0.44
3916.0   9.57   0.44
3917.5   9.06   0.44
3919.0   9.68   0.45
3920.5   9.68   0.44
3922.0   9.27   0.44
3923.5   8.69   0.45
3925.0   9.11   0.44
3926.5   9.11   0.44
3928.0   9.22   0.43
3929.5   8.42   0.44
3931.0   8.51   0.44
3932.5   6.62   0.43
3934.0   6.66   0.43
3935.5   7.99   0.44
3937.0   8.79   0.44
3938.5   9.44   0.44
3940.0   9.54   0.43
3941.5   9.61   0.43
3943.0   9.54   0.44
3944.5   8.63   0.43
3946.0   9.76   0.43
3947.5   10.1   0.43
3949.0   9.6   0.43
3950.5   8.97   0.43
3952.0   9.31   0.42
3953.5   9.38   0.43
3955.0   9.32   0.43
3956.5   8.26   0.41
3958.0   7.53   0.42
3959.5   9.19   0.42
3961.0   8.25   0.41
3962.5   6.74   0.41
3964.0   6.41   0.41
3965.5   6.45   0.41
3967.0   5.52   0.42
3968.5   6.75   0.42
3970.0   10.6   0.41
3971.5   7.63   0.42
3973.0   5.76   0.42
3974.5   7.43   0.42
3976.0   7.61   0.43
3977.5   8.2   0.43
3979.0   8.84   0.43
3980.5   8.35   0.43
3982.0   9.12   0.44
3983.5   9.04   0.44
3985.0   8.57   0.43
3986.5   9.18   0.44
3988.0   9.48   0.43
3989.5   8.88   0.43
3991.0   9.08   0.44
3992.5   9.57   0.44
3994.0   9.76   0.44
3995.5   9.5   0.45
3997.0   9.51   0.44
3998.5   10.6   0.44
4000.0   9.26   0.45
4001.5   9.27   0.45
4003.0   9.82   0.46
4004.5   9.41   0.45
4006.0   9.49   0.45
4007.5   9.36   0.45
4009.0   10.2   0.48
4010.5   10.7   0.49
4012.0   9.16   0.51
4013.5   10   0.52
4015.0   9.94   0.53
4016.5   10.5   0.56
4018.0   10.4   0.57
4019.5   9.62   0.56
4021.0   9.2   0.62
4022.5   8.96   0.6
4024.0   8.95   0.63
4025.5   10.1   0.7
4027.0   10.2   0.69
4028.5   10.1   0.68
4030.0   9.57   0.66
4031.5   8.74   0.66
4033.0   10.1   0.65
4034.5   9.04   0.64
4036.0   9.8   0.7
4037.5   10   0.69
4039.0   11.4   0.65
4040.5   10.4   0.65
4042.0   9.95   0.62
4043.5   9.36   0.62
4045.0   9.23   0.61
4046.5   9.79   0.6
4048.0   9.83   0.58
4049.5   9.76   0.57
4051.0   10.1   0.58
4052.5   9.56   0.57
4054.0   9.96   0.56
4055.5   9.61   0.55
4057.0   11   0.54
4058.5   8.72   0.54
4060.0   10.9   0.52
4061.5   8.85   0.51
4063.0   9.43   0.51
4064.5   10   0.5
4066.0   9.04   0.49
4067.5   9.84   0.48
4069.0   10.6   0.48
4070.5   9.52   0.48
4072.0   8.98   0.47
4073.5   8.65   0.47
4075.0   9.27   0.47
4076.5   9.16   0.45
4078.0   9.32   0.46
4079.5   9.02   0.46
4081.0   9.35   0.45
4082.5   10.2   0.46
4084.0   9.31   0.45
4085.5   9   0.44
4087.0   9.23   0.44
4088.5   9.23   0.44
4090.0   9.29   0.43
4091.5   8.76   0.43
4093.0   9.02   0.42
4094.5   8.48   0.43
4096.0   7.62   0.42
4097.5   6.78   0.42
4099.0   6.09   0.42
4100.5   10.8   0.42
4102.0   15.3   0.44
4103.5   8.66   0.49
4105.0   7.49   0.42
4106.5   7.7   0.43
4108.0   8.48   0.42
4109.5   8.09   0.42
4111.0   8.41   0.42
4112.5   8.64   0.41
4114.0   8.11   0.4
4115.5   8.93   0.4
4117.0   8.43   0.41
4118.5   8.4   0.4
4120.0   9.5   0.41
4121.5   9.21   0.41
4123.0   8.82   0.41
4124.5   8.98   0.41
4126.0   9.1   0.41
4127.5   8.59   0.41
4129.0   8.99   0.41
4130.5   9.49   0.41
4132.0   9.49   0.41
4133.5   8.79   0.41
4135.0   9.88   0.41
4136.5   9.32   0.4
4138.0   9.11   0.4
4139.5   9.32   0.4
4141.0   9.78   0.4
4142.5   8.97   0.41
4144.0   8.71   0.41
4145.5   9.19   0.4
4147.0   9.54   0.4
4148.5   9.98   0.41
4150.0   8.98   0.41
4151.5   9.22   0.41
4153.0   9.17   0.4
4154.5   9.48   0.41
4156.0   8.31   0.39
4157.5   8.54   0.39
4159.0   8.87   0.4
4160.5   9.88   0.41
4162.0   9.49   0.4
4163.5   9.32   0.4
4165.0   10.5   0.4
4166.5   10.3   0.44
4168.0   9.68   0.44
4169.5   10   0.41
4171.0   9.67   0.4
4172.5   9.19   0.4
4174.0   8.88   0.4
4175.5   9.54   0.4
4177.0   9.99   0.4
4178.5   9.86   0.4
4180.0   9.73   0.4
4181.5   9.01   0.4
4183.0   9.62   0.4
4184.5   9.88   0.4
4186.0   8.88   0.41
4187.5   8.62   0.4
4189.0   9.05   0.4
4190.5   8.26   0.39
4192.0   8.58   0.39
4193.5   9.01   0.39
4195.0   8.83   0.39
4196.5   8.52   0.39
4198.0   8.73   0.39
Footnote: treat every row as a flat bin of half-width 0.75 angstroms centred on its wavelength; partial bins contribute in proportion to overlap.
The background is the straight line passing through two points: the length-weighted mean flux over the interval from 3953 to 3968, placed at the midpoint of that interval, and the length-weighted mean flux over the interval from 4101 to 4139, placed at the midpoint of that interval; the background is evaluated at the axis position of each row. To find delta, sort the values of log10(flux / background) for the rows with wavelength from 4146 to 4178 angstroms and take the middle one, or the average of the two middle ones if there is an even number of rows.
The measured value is 0.00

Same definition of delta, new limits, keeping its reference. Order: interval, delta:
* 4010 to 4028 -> 0.09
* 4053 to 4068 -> 0.06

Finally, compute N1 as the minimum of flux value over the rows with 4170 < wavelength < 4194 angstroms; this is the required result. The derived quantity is 8.26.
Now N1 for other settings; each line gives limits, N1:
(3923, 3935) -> 6.62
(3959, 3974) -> 5.52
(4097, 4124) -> 6.09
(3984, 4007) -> 8.57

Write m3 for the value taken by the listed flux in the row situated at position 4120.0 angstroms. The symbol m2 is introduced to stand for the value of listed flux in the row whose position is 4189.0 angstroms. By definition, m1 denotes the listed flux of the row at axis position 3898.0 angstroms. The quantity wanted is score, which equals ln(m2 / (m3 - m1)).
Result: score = 2.5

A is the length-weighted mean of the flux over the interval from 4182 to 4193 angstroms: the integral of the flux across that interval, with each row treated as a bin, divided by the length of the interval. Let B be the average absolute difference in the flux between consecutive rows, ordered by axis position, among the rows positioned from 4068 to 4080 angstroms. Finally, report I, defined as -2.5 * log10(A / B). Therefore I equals -3.3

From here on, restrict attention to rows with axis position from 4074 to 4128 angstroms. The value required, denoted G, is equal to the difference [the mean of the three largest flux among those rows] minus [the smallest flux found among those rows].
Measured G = 6.0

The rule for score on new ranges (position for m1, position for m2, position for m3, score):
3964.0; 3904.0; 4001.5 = 1.1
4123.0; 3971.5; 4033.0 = 1.8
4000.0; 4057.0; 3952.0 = 5.4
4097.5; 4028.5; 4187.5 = 1.7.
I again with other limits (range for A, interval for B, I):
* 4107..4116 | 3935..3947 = -3.0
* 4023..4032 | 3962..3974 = -1.9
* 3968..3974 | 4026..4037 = -2.5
